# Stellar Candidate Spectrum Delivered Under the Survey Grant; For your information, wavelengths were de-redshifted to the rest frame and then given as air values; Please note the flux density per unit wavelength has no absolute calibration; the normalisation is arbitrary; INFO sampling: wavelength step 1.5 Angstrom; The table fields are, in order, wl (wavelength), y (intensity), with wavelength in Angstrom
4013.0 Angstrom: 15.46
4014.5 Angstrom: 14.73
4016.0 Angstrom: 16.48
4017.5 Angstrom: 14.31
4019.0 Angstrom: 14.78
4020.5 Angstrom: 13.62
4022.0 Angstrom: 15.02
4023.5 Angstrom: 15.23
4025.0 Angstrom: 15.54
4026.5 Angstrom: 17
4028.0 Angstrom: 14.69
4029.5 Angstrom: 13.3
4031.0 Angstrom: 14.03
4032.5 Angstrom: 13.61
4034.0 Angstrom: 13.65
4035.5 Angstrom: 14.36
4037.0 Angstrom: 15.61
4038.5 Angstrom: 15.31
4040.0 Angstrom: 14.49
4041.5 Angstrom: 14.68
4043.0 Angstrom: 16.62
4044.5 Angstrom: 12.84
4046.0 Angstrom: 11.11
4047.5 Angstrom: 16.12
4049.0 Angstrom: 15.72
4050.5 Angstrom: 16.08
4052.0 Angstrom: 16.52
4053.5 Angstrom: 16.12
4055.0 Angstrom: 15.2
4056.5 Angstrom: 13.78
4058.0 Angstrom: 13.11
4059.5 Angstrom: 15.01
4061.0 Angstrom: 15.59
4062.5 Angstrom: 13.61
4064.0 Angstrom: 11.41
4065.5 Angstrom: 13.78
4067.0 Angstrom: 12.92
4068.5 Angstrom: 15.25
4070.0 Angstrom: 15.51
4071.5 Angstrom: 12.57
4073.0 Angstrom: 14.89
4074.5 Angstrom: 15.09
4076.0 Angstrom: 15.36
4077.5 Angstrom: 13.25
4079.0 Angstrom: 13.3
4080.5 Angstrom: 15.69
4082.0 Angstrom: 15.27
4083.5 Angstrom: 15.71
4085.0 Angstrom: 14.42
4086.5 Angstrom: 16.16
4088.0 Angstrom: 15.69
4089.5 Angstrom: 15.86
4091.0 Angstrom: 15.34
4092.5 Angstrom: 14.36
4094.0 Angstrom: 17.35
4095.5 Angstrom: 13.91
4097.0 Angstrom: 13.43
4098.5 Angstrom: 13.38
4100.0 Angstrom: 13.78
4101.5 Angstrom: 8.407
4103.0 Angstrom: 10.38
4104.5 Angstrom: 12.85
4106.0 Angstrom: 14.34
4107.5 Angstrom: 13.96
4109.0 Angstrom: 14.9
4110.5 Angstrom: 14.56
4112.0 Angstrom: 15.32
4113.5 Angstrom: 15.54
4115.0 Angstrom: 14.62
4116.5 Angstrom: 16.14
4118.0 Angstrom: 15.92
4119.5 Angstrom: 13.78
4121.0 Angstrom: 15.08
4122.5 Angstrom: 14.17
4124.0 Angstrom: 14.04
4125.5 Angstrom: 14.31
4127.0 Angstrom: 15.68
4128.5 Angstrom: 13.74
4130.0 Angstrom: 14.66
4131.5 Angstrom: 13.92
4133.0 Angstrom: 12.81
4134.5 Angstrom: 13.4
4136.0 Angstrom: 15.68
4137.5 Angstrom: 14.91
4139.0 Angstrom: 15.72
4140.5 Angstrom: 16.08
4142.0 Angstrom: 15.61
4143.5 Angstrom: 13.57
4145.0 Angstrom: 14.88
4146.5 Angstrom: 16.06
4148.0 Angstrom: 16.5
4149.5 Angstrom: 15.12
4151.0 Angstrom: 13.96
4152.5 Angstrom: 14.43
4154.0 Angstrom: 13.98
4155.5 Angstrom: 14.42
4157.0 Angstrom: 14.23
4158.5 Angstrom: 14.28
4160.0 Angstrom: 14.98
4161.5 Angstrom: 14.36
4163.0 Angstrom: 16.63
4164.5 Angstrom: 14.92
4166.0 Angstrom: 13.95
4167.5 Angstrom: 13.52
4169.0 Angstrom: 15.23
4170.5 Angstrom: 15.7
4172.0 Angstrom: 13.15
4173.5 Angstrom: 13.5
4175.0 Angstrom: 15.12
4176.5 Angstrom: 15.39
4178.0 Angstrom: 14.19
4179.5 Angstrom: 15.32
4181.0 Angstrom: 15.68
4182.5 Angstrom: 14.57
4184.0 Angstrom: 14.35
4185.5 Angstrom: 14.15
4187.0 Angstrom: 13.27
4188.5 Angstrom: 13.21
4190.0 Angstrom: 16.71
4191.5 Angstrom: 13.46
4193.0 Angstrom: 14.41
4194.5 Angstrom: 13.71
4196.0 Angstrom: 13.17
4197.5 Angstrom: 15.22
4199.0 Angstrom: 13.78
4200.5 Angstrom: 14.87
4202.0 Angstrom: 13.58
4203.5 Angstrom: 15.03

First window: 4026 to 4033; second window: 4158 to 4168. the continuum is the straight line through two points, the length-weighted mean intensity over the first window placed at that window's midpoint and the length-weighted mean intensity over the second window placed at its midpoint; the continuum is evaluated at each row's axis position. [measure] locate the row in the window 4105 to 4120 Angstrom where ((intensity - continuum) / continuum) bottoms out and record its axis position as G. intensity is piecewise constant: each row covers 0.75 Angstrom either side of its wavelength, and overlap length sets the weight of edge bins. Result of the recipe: 4119.5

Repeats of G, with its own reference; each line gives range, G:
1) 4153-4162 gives 4154.0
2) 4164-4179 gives 4172.0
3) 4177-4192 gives 4188.5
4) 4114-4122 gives 4119.5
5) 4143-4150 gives 4143.5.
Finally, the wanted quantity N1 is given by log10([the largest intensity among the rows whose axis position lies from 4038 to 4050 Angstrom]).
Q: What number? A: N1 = 1.22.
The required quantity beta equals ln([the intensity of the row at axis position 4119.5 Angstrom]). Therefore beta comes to 2.62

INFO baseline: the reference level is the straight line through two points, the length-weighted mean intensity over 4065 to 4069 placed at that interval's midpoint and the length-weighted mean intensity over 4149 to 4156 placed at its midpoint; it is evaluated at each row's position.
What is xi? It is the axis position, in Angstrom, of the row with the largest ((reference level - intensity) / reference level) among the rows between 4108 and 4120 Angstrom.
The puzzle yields 4119.5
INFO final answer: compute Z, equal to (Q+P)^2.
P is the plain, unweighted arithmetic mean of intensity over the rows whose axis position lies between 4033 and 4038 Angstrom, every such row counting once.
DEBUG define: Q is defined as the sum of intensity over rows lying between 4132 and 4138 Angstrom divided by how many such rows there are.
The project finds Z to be 826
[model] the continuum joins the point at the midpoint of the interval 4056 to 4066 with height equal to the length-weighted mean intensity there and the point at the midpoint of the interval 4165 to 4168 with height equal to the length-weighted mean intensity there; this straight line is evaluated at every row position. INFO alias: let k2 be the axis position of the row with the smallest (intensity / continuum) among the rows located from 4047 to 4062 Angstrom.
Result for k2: 4058.0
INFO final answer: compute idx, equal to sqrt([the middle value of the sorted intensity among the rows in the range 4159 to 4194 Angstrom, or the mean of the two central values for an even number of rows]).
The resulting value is 3.80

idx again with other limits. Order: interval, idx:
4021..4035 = 3.83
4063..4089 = 3.88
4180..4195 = 3.77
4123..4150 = 3.86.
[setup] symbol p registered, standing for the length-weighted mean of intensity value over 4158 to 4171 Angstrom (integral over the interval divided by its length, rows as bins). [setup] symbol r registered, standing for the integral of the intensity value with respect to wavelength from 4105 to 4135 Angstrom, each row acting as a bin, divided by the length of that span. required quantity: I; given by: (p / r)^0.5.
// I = 1.01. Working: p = 14.8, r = 14.5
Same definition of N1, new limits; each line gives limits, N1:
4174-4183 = 1.20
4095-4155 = 1.22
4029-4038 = 1.19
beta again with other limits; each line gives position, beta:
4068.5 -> 2.72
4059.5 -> 2.71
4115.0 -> 2.68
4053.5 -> 2.78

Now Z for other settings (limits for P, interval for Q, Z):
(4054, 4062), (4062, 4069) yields 780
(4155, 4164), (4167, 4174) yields 843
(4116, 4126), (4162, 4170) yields 878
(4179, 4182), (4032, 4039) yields 900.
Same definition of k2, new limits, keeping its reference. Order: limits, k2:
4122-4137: 4133.0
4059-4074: 4064.0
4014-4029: 4020.5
